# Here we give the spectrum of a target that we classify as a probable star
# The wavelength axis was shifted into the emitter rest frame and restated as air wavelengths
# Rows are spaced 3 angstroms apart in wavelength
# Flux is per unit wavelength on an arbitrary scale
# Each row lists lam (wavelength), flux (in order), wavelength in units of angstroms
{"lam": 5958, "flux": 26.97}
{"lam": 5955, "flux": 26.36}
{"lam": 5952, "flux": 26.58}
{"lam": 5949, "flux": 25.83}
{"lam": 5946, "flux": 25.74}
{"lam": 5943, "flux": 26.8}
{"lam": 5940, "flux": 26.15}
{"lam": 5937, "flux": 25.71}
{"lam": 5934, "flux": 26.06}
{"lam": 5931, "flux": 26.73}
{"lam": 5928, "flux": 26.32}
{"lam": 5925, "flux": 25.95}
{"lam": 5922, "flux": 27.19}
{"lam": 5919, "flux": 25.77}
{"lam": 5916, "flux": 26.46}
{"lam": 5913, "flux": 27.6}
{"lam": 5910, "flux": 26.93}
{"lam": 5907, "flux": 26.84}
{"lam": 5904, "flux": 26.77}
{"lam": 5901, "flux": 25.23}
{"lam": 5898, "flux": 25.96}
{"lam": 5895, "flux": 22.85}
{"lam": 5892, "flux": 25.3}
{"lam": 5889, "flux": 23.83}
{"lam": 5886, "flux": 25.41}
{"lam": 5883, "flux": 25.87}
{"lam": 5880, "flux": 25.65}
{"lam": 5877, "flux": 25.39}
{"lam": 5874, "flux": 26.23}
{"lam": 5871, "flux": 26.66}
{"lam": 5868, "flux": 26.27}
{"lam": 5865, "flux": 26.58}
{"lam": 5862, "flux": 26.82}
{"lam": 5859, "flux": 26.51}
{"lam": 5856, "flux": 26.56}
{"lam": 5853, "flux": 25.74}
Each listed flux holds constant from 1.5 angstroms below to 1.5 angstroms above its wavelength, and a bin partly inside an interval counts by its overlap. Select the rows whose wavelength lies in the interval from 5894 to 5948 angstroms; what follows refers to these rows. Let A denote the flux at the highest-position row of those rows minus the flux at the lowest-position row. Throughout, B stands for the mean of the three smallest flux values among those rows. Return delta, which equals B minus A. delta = 21.7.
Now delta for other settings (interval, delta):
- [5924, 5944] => 25.1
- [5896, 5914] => 24.3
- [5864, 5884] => 26.3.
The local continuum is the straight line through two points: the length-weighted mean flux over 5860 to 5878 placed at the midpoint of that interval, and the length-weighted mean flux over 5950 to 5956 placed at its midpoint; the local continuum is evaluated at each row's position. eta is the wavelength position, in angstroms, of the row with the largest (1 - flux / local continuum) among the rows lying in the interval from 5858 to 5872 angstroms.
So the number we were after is 5868 angstroms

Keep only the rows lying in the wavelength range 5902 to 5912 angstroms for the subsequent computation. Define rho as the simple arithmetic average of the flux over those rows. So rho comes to 26.8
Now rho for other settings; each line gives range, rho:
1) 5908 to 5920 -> 26.7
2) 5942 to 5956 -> 26.3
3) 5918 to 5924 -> 26.5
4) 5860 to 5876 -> 26.5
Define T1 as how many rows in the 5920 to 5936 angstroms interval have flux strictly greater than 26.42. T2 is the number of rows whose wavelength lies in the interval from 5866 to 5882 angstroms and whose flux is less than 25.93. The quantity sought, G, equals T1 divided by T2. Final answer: 1.0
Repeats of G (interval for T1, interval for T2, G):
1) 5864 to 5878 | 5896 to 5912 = 2.0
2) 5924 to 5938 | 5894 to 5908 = 0.5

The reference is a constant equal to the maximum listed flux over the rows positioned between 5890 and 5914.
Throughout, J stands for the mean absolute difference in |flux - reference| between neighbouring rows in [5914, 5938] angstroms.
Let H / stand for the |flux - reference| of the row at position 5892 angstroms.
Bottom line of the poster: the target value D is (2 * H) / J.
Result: 6.3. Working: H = 2.3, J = 0.74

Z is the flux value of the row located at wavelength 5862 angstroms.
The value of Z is 26.82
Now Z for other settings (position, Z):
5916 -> 26.46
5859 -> 26.51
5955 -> 26.36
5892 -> 25.3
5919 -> 25.77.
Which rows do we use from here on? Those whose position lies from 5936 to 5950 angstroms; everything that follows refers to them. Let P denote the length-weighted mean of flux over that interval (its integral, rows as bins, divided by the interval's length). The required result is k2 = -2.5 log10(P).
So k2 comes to -3.54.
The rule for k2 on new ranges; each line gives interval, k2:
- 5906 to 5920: -3.57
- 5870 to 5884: -3.53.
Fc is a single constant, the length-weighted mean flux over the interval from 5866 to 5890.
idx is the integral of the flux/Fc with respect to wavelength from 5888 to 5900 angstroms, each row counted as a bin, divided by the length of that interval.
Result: 0.95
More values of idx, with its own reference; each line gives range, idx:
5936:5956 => 1.02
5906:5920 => 1.04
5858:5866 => 1.04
